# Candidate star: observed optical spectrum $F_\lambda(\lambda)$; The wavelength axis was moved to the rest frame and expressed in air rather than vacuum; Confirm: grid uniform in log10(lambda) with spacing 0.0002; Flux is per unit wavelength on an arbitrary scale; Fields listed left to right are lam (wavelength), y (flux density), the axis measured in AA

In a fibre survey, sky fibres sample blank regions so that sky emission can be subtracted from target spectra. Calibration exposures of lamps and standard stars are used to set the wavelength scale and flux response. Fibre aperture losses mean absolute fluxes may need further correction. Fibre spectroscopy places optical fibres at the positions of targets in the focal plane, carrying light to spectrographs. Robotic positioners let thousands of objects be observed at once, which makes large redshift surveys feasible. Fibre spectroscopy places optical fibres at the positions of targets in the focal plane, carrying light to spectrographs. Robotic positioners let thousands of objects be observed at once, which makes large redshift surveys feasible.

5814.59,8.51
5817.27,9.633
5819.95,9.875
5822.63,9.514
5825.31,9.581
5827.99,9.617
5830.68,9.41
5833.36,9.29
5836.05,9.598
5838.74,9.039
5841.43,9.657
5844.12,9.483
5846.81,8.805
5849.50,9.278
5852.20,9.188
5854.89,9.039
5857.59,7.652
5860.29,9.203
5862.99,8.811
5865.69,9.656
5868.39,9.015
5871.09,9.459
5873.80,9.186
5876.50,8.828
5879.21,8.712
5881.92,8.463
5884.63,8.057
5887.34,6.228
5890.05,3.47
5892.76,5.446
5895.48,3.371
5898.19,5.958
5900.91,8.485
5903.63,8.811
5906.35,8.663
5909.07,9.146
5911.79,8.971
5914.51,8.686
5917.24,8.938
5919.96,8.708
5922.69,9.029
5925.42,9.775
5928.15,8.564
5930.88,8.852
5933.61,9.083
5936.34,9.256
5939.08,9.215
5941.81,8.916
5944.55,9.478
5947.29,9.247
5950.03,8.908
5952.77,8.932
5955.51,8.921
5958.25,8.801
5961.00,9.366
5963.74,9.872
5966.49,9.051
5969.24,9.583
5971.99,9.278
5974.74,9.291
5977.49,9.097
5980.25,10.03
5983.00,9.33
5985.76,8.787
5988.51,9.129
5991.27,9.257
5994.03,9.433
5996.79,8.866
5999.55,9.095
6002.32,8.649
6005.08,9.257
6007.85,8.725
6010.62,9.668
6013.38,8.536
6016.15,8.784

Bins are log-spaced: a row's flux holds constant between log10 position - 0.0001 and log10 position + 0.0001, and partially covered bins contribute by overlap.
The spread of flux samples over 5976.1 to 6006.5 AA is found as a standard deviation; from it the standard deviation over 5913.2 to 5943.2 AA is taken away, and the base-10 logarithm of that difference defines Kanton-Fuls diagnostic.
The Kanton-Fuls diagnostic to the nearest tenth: -1.5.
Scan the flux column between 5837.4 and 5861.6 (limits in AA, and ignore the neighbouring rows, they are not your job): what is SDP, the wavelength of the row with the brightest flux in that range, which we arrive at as 5841.43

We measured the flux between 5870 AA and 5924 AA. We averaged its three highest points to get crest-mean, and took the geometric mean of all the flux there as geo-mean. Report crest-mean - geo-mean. 1.73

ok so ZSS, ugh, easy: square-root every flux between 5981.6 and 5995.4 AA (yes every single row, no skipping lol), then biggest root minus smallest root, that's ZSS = 0.11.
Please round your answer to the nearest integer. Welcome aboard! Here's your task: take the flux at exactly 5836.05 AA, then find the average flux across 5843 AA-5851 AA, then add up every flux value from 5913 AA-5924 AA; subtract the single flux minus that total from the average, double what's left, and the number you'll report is 70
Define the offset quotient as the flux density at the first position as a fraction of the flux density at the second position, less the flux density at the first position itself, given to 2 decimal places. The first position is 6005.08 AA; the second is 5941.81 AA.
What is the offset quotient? -8.22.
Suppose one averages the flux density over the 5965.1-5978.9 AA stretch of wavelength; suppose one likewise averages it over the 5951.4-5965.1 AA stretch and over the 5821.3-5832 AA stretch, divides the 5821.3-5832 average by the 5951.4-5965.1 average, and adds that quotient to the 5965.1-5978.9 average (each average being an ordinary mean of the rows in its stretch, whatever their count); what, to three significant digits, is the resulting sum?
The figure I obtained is 10.3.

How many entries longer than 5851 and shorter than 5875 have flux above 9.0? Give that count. 7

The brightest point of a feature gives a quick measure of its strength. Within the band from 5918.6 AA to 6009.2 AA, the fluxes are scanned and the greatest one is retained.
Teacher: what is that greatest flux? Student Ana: 10.03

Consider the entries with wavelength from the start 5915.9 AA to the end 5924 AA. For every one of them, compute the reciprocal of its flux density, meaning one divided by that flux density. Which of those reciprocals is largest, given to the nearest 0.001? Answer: 0.115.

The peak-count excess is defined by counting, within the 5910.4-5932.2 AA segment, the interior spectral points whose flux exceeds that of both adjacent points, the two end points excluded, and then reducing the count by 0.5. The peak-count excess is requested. 1.5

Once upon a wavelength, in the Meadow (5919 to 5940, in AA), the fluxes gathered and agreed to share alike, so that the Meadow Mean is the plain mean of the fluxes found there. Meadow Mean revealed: 9.06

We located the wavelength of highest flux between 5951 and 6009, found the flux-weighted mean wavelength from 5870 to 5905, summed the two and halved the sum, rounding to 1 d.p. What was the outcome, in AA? 5933.1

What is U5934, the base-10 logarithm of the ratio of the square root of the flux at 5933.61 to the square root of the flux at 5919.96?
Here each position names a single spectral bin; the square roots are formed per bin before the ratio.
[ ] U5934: 0.009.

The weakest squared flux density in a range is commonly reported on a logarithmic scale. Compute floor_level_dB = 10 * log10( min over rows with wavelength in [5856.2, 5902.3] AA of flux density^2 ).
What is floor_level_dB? 10.6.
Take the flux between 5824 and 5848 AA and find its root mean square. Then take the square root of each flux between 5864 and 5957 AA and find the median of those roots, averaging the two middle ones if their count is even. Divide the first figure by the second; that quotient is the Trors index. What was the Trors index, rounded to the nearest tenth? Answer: 3.1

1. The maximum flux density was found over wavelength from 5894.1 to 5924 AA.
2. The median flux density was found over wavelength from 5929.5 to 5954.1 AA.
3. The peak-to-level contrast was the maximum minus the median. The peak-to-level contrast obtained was 0.1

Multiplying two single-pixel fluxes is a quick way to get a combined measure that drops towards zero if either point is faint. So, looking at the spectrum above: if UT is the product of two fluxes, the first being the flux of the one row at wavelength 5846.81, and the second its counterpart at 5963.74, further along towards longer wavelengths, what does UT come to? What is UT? 87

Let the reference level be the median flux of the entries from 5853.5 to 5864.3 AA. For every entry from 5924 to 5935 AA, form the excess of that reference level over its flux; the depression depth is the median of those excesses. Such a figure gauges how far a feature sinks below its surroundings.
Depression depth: -0.04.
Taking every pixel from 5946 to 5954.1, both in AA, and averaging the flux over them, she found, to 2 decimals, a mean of 9.03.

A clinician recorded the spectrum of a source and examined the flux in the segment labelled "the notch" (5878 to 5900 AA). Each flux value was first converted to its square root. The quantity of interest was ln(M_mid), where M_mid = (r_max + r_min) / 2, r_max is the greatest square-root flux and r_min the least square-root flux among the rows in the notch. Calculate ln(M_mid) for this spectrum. 0.87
